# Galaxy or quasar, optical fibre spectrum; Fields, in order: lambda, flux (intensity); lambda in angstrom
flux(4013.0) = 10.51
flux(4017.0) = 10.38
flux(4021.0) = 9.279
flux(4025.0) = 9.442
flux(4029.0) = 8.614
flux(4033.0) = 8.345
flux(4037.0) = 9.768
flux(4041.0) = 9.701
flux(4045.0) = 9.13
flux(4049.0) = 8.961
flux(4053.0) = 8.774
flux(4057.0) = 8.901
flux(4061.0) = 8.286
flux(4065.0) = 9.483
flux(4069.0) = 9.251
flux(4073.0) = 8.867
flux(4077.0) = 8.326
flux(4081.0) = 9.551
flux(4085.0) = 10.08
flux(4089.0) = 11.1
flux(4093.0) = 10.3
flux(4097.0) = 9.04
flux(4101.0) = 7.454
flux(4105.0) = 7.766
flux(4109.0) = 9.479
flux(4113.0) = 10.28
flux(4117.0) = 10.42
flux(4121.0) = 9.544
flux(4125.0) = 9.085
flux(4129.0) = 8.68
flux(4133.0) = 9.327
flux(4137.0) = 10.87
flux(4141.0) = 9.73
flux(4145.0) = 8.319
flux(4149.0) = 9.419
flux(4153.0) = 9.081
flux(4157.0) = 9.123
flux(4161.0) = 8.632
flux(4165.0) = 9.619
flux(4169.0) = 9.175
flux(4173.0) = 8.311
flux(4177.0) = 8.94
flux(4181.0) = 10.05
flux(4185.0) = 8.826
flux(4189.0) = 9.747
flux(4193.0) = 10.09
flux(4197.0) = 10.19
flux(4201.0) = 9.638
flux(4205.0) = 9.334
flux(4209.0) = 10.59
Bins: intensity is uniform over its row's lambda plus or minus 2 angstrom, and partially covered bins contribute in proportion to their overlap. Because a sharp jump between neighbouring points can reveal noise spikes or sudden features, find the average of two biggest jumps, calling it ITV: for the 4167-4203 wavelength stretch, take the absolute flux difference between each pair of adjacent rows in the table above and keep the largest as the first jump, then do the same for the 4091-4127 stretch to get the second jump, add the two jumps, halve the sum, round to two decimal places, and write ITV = 1.47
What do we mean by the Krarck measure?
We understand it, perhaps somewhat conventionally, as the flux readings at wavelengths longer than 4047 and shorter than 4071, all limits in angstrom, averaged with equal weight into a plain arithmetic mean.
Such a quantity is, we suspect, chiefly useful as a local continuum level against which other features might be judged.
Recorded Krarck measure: 8.9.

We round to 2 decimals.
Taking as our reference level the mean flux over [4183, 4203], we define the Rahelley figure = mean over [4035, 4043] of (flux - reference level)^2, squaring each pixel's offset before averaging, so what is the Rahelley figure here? 0.00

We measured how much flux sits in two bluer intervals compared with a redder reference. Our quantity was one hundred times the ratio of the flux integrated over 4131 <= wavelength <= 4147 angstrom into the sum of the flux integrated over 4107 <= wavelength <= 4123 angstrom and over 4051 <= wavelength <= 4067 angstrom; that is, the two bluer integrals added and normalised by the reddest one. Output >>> 197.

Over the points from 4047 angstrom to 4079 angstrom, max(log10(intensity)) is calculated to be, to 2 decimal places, 0.98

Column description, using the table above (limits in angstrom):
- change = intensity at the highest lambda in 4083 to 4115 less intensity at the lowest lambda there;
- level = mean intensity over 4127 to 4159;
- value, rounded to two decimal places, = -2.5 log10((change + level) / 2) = -1.69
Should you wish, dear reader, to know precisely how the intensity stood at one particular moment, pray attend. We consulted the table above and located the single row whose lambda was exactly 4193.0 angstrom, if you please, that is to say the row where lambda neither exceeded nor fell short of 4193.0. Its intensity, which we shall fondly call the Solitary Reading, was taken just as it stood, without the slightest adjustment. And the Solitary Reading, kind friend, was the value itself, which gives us 10.09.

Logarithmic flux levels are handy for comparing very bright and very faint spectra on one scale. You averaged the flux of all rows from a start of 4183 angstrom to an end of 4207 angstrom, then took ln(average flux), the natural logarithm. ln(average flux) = 2.27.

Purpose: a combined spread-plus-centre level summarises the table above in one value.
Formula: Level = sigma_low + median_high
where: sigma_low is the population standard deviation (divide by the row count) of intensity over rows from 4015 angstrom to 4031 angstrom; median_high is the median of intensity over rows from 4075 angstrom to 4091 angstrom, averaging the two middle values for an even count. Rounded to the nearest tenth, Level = 10.4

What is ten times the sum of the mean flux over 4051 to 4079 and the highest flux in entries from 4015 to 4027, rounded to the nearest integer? 192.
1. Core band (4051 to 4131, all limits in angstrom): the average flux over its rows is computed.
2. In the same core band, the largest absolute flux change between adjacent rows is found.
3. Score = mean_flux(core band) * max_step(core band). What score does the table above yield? 16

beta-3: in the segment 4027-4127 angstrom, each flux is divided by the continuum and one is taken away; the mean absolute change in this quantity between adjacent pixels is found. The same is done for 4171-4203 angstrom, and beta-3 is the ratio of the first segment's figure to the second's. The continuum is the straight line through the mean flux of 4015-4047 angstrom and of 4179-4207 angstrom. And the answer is 1.0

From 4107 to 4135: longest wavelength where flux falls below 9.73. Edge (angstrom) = 4133.0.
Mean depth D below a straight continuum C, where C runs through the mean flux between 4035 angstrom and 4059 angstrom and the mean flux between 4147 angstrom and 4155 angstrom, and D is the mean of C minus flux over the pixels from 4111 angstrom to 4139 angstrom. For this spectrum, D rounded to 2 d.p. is -0.50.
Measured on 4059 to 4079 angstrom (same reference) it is 0.37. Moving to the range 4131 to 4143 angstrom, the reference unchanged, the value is -0.73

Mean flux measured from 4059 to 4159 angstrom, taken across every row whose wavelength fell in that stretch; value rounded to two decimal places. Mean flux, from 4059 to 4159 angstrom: 9.31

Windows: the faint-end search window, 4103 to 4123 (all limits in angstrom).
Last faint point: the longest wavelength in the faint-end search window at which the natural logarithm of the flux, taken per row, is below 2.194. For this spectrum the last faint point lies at 4105.0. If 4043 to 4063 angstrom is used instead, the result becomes 4061.0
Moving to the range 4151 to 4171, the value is 4161.0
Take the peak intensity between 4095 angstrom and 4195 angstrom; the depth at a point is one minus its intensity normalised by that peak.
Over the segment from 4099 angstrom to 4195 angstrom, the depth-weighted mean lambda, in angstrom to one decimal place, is 4144.8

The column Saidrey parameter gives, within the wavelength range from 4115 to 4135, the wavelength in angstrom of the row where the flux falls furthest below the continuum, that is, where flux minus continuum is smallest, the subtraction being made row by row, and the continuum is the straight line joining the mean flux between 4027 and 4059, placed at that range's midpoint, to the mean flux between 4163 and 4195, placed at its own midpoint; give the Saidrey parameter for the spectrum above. 4129.0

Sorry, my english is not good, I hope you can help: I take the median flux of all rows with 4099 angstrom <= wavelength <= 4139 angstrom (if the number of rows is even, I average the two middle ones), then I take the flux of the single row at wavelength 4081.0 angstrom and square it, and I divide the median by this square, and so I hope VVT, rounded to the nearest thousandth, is 0.103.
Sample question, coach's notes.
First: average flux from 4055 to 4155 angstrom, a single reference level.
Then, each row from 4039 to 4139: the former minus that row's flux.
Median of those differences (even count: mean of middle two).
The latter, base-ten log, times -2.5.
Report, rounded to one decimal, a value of 3.2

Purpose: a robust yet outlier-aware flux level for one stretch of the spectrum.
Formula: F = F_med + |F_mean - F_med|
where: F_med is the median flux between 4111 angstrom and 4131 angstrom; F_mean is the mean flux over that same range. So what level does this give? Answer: 9.60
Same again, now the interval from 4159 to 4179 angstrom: 8.94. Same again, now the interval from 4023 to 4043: 9.71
